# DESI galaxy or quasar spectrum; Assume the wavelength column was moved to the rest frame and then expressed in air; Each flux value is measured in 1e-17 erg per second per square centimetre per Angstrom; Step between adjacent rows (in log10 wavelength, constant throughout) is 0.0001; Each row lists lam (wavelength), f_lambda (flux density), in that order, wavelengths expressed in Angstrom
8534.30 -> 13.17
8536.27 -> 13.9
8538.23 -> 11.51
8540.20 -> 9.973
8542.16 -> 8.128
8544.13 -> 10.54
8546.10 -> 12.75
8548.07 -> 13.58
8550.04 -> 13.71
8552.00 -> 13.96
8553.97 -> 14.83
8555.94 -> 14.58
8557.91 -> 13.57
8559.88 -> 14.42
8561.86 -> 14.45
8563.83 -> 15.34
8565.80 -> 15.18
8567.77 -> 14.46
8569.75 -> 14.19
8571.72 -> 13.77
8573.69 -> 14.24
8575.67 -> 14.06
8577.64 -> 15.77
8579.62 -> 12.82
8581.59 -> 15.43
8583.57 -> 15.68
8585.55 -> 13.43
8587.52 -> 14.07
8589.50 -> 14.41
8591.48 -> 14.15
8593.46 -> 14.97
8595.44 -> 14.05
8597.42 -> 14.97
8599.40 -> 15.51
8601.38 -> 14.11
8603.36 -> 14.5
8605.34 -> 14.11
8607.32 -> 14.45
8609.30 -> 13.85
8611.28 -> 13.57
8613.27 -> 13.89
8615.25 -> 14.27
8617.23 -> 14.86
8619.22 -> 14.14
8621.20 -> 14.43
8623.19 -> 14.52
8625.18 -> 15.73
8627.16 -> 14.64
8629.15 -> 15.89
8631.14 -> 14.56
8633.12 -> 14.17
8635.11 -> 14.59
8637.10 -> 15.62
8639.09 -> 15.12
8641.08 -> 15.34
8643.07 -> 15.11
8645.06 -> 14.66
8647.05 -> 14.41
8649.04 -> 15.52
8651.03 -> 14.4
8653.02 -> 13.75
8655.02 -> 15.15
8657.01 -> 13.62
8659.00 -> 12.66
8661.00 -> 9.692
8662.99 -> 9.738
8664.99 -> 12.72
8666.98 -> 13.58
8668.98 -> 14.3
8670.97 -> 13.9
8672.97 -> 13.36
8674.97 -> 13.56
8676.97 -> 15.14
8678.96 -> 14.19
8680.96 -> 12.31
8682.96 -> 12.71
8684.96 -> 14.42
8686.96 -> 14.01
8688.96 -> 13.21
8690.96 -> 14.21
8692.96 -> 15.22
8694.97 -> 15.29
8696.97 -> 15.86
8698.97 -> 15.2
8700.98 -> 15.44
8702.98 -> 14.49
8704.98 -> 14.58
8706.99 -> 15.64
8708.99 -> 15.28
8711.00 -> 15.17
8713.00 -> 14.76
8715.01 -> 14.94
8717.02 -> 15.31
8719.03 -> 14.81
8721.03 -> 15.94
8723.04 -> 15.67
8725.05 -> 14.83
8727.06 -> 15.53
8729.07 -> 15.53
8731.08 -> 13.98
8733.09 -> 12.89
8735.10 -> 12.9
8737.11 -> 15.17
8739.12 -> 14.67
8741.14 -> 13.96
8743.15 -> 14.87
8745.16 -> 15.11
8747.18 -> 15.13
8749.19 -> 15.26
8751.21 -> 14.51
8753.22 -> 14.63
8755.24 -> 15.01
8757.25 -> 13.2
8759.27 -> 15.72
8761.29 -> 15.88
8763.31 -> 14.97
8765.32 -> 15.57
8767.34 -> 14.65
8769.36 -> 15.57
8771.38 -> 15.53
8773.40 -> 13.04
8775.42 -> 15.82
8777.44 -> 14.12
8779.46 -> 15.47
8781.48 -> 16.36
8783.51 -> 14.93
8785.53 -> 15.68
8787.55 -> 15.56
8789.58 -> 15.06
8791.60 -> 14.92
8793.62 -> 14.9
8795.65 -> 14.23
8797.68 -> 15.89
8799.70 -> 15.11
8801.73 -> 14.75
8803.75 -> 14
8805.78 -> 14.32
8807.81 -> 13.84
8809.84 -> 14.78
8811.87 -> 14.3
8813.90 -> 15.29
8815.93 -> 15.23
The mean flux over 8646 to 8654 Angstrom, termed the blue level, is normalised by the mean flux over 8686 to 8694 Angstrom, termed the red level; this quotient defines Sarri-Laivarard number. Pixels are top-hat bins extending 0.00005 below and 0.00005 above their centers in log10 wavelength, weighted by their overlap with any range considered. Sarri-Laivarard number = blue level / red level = 1.03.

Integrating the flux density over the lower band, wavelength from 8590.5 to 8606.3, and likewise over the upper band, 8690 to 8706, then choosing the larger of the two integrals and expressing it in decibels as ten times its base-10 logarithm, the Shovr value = 23.8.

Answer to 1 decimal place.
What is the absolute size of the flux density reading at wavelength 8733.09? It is 12.9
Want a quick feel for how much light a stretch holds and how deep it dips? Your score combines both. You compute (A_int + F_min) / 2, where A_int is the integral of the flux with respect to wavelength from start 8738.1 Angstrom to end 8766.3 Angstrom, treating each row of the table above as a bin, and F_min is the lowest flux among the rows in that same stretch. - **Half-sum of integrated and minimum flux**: 217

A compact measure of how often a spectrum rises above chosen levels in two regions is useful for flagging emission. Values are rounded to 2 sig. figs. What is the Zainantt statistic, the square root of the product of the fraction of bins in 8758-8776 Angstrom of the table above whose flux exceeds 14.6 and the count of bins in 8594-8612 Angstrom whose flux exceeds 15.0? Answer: 0.94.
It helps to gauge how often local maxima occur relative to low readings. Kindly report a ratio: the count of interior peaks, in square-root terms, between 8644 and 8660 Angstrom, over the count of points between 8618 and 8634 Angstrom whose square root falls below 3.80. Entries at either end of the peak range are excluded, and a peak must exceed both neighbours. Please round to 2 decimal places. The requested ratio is 0.67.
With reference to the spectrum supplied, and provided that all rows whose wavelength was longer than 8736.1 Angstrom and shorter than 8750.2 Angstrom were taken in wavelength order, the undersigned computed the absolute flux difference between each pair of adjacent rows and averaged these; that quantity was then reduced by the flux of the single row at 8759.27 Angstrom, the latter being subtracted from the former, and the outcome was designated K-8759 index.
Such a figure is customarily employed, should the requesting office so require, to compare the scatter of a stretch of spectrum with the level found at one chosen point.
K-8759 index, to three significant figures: -15.3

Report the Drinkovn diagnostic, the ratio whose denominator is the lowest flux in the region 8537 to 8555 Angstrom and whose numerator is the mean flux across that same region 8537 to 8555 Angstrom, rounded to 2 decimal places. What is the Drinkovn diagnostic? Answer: 1.49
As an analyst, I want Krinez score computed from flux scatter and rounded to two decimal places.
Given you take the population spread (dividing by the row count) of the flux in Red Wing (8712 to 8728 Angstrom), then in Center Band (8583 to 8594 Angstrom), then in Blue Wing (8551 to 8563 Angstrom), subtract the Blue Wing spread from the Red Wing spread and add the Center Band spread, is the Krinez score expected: 0.72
